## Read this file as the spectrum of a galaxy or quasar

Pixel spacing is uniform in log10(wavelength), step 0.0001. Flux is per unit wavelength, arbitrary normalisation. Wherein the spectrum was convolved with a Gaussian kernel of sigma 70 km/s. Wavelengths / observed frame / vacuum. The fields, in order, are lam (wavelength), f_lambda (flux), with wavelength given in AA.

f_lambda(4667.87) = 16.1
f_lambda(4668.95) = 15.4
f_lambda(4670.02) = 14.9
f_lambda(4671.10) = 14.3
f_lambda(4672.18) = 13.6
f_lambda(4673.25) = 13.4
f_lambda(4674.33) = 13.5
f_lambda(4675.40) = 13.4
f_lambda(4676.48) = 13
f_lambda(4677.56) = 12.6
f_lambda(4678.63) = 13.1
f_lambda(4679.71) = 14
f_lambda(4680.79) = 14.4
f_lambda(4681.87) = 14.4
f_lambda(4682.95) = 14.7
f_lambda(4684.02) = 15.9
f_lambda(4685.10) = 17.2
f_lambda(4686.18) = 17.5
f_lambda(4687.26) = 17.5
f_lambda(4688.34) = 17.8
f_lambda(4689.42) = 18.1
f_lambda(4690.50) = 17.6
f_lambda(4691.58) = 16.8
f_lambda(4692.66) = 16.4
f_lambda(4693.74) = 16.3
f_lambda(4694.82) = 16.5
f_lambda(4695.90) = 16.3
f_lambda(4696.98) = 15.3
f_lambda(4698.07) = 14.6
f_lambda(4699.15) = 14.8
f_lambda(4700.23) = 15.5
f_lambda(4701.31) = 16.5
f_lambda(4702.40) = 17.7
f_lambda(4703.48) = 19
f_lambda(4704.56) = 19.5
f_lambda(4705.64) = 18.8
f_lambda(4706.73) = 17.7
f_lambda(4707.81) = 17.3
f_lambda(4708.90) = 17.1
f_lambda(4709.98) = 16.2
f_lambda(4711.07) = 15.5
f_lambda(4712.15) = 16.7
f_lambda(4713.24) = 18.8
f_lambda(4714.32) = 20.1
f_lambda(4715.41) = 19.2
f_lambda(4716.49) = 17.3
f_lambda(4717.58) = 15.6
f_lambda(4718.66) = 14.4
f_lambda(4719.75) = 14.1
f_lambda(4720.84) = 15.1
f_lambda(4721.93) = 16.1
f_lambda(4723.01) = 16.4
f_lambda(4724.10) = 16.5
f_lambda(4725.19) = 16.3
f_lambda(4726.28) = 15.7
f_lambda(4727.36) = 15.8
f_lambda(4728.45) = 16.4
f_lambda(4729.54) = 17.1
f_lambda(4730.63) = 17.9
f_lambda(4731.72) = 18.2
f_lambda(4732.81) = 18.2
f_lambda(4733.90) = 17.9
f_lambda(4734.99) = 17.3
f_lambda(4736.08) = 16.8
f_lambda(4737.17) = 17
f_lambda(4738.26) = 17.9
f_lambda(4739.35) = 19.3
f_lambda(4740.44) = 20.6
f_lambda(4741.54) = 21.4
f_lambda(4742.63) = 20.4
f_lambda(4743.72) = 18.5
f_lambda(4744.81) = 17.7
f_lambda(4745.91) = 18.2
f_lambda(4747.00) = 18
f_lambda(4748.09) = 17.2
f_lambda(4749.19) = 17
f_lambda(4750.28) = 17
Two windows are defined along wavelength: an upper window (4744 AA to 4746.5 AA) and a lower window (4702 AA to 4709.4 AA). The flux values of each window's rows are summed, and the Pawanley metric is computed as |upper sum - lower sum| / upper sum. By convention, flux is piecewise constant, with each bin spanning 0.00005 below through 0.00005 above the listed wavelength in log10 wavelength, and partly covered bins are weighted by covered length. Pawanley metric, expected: 2.54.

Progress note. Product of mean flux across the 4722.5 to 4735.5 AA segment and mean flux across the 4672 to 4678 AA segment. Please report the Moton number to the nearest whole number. 225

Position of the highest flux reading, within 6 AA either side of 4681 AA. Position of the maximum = 4686.18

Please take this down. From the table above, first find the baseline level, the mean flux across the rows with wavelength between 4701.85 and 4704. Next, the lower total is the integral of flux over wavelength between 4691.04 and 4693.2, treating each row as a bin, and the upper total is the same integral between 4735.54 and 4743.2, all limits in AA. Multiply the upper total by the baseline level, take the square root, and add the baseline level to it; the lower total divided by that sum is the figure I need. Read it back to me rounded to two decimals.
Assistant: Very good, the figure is 0.51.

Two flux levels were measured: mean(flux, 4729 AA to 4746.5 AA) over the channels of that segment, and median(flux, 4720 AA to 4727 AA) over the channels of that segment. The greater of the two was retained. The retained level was 18.4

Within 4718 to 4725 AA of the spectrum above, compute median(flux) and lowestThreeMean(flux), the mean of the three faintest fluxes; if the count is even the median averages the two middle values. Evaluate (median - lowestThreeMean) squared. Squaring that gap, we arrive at 1.1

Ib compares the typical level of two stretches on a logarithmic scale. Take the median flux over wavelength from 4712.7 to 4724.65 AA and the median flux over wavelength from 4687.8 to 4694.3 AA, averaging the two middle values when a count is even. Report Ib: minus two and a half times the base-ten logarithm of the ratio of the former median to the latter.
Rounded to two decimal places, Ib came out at 0.05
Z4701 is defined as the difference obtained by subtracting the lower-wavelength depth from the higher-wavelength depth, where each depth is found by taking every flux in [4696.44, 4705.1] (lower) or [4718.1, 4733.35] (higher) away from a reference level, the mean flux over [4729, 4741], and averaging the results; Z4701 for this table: 0.31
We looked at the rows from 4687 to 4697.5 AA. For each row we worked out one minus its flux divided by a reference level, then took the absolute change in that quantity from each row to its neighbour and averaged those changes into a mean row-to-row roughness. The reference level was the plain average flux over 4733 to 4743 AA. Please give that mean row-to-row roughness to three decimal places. 0.023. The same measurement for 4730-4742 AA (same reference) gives 0.034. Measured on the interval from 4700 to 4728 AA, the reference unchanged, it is 0.047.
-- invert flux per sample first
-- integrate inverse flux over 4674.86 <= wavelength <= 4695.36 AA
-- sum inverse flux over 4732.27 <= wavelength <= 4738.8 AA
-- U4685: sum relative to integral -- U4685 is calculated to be 0.26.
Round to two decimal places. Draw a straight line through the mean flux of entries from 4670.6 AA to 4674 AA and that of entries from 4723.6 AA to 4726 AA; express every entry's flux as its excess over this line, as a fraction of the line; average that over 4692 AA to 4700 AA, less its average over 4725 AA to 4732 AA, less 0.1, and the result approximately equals -0.06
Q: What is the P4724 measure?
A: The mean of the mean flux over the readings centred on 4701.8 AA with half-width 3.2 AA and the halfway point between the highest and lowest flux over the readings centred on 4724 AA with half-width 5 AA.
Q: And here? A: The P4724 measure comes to 16.2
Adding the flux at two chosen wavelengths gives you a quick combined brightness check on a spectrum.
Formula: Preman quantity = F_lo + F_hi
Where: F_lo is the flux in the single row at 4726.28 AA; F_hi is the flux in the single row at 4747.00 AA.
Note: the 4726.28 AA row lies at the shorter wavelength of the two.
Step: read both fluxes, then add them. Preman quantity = 33.7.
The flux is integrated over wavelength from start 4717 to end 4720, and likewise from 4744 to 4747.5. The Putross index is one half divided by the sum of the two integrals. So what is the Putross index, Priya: 0.0047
